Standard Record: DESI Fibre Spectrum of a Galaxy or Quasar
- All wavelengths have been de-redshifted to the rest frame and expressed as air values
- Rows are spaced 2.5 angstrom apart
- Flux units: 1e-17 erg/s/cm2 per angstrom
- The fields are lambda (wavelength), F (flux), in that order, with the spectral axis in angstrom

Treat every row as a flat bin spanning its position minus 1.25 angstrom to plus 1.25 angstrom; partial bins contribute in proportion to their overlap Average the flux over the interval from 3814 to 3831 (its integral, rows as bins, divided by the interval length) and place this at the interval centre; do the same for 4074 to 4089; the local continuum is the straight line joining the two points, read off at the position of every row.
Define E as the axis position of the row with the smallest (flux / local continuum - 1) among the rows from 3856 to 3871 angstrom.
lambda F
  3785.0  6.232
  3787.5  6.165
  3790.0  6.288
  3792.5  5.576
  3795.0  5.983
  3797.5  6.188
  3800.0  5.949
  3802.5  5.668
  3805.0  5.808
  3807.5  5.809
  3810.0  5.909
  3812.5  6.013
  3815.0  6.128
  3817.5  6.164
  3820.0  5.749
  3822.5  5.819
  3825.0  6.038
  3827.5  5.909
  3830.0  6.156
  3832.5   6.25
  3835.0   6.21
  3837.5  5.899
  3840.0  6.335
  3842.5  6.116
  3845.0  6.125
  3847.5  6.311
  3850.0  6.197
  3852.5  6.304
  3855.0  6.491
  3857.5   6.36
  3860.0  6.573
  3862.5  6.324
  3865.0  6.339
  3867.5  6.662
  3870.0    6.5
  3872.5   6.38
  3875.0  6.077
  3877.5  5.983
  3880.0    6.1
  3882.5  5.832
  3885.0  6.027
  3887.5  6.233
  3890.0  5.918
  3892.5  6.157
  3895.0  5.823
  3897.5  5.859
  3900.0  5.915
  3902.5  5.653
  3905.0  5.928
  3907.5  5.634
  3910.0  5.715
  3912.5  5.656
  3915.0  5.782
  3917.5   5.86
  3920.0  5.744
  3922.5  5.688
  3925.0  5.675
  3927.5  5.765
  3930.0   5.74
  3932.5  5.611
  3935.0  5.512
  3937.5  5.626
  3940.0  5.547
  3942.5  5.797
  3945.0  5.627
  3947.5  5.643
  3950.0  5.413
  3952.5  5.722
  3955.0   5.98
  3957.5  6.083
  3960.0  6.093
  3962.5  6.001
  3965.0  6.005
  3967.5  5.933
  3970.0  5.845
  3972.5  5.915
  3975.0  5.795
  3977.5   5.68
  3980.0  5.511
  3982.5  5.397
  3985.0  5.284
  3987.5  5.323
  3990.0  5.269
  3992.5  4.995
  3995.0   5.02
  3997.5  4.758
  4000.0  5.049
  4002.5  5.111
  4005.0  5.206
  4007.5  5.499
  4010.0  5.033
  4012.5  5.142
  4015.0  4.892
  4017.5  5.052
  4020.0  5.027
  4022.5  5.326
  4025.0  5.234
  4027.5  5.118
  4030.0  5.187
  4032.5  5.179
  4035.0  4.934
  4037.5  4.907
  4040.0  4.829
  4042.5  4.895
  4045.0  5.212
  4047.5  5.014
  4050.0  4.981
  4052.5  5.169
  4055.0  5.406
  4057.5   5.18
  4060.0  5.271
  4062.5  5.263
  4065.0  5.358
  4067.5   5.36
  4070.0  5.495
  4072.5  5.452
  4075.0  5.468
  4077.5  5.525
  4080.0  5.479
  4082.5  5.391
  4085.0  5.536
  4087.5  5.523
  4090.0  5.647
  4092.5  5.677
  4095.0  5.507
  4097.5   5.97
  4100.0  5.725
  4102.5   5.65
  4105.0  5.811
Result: 3862.5 angstrom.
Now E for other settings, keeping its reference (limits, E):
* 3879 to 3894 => 3882.5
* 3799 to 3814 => 3802.5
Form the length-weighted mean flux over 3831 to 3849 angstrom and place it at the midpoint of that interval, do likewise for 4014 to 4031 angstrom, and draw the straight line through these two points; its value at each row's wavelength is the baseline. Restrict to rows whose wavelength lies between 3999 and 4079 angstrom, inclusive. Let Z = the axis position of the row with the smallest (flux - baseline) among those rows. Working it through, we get 4015.0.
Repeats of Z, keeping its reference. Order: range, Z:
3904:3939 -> 3907.5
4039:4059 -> 4040.0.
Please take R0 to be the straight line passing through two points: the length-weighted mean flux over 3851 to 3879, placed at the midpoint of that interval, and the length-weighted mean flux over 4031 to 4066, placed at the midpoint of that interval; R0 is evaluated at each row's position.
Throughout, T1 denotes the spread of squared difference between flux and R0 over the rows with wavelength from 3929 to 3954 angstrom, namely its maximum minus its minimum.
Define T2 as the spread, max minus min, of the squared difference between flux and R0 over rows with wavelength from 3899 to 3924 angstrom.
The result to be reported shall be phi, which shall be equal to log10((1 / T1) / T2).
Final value 1.60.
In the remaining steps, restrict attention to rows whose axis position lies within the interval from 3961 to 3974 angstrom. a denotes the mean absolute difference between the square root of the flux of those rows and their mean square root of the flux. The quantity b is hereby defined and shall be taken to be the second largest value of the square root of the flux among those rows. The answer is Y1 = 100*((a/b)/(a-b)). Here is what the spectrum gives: -0.17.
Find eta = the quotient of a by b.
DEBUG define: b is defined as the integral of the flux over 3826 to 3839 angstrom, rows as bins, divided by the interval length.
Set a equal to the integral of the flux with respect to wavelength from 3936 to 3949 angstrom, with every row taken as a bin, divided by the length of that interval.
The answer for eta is 0.93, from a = 5.64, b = 6.1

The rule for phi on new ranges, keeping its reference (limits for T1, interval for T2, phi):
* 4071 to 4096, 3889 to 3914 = 1.00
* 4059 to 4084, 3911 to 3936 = 1.41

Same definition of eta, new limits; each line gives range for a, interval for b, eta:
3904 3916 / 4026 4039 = 1.13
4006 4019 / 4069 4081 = 0.93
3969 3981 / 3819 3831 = 0.97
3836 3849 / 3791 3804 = 1.05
